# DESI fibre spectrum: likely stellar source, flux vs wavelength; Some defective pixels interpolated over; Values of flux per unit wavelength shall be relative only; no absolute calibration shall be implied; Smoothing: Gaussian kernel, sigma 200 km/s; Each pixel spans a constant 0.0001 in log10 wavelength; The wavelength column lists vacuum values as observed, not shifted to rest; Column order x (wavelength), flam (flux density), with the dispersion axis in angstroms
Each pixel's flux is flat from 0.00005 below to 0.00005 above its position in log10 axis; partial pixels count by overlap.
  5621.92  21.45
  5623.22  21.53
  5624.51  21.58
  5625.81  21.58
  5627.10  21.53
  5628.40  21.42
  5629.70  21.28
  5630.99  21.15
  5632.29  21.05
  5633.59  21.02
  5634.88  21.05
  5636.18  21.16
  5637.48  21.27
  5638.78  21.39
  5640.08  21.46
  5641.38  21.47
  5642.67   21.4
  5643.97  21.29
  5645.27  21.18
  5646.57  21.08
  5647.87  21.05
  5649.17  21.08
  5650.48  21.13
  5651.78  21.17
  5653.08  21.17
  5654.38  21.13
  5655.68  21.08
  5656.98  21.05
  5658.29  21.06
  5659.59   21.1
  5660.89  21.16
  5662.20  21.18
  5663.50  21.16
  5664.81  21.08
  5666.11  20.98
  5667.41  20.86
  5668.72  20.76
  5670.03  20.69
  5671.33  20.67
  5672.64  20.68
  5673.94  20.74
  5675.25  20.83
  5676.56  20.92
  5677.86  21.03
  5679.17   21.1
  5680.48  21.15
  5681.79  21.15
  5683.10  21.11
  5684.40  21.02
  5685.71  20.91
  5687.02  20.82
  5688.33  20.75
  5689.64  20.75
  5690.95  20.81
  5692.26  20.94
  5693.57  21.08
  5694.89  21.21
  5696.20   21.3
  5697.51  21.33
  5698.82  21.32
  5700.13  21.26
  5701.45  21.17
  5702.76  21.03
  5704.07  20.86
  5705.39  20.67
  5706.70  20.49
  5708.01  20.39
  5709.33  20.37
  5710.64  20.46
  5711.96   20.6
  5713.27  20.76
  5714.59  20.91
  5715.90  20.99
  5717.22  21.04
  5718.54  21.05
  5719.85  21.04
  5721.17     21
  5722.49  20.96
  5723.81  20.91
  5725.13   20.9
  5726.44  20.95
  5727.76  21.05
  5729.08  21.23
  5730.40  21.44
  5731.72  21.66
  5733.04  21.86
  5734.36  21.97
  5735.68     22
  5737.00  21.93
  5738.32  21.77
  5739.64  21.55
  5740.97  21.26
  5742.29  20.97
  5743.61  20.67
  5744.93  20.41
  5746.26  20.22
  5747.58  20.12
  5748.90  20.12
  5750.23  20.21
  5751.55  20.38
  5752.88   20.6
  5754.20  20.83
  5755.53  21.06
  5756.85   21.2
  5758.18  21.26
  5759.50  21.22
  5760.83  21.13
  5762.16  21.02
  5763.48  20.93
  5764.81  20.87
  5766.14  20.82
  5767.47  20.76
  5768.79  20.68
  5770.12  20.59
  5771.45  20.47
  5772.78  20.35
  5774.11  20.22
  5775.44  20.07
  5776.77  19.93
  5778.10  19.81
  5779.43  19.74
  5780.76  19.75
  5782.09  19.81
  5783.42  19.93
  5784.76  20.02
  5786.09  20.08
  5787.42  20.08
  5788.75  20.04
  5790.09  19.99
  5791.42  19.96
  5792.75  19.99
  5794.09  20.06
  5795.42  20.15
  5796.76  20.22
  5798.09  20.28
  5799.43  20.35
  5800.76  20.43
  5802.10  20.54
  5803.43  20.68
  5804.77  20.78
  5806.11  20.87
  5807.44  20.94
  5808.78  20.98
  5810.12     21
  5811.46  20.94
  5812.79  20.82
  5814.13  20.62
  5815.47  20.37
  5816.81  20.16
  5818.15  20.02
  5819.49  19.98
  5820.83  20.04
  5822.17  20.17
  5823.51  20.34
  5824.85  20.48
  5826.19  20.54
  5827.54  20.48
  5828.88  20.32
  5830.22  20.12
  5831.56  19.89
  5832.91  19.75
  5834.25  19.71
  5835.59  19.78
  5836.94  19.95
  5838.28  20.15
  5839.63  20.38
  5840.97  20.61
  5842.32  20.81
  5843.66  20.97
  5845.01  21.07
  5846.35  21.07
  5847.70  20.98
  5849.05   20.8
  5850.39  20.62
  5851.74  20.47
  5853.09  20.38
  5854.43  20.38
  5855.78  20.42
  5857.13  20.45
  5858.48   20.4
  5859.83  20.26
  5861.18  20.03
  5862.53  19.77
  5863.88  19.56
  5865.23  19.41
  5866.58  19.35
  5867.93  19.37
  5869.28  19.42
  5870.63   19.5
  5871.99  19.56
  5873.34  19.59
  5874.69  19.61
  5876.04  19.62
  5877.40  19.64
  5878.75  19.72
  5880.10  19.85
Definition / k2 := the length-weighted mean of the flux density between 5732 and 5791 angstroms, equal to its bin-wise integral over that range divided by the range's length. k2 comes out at 20.7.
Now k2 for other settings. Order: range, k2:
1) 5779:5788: 19.9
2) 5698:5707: 21.0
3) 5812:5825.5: 20.3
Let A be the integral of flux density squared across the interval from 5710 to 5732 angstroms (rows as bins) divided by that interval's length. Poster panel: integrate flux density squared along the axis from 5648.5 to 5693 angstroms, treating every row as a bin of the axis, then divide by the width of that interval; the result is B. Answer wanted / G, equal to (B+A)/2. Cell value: 440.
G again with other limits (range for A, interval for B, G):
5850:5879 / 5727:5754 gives 420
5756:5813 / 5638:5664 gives 434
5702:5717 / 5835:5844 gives 422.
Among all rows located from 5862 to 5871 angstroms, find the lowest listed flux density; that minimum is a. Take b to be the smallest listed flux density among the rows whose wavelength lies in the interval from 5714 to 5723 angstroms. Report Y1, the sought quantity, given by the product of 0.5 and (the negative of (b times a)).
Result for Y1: -202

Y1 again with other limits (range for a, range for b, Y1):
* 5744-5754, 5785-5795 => -201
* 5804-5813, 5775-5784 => -205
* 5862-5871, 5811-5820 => -193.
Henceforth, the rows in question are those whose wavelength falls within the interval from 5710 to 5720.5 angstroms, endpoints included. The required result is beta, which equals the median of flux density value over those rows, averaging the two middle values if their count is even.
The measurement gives 20.95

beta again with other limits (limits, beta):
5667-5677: 20.75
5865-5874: 19.42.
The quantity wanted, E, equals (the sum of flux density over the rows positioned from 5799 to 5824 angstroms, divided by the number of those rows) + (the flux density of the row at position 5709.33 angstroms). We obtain 40.9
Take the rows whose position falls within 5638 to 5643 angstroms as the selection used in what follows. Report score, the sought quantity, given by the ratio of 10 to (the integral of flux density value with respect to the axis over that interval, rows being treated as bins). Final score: 0.09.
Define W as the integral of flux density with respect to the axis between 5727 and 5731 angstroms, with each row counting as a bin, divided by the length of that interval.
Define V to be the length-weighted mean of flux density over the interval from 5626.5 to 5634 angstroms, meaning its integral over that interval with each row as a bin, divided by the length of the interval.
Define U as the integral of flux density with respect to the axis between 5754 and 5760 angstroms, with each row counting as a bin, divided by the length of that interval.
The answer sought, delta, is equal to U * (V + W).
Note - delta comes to 897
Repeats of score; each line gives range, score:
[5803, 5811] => 0.06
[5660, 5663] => 0.16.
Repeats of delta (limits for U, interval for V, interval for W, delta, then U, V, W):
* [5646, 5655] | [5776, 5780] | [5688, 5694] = 859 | 21.1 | 19.8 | 20.9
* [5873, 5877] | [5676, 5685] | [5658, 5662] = 827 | 19.6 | 21.1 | 21.1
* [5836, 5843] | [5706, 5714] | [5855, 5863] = 829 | 20.4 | 20.5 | 20.2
